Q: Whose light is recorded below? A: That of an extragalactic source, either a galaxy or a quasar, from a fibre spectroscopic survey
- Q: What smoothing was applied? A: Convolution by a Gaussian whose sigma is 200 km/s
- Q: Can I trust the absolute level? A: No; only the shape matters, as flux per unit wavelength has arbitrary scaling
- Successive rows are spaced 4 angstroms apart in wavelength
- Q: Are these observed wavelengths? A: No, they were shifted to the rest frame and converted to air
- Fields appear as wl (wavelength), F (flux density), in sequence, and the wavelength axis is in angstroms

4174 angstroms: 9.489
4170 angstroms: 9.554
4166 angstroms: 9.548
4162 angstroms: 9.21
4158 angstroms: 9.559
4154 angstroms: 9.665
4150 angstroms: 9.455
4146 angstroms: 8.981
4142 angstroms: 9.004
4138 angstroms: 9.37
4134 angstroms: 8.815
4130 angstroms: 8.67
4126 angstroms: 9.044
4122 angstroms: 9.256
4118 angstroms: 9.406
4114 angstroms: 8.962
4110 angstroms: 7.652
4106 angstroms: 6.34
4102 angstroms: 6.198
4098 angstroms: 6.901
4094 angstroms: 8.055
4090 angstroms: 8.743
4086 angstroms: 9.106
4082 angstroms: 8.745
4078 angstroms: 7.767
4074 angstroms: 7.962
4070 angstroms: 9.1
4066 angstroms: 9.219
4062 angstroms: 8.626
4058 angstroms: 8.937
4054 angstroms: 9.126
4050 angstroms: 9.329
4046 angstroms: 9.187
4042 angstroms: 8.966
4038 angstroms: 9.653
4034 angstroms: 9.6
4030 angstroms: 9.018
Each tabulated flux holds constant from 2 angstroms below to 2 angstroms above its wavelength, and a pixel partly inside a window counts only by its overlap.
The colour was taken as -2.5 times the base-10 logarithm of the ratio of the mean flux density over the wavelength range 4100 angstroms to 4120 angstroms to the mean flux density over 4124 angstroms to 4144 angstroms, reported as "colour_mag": 0.17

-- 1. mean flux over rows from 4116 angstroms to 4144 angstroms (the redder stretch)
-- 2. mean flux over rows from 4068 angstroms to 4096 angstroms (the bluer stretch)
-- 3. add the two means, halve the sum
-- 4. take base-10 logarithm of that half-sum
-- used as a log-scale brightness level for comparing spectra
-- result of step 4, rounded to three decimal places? 0.944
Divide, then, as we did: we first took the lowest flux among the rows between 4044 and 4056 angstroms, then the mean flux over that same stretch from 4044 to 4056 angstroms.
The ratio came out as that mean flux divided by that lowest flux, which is 1.01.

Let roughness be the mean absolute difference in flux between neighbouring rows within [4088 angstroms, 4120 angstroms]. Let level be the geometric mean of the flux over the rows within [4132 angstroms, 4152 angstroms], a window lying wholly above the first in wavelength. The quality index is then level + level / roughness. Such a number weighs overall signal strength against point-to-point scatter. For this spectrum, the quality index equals 20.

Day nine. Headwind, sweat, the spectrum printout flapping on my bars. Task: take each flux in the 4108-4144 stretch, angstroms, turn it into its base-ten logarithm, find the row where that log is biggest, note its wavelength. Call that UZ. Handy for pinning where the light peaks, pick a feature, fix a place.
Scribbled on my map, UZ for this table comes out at 4118 angstroms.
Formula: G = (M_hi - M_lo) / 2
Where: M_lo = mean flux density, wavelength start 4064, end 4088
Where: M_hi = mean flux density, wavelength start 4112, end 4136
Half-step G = 0.2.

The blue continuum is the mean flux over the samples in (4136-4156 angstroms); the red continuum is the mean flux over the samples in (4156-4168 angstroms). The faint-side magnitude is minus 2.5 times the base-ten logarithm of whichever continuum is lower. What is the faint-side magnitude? -2.42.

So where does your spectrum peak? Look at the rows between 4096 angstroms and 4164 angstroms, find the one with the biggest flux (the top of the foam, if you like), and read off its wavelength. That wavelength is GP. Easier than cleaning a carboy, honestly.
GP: 4154 angstroms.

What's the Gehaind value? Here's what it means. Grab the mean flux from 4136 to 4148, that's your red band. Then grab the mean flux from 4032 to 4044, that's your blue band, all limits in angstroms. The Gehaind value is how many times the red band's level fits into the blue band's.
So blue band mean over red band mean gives 1.03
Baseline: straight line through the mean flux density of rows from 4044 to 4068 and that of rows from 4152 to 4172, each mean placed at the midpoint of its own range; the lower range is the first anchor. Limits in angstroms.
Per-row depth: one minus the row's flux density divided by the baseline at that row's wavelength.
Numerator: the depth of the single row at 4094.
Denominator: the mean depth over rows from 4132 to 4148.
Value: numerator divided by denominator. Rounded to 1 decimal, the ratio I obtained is 3.2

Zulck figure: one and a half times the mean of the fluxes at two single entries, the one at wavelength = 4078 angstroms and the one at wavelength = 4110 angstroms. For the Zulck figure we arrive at 11.6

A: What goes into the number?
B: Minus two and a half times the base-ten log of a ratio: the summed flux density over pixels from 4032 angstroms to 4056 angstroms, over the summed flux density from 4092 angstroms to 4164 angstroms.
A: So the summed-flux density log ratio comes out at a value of 1.1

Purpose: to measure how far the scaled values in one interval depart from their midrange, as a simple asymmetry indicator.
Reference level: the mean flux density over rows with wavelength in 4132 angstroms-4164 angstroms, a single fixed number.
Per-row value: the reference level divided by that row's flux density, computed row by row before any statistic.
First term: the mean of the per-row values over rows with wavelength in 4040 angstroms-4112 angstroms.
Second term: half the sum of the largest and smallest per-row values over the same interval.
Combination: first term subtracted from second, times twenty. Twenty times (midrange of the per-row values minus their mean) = 2.3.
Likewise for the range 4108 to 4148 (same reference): 1.1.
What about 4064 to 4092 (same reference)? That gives 0.5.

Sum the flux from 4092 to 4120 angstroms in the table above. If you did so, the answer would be 53.5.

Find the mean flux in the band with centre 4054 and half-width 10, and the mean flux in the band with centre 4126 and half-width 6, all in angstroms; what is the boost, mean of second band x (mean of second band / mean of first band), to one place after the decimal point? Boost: 8.9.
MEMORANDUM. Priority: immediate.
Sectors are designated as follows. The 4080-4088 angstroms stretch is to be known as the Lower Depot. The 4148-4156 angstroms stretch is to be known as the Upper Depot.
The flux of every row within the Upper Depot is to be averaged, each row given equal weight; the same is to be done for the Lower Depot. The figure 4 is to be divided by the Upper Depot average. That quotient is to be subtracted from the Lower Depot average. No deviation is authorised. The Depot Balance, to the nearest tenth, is 8.5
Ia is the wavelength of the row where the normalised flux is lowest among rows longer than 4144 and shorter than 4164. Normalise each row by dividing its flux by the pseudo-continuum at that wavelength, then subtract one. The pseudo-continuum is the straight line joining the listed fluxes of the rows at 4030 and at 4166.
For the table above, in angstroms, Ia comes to 4146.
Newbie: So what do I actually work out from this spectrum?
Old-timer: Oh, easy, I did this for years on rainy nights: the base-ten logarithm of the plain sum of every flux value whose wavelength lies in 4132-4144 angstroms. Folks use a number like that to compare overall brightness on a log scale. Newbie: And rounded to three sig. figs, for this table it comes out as 1.43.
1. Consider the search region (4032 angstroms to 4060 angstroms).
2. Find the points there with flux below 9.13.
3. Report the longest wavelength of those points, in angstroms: 4058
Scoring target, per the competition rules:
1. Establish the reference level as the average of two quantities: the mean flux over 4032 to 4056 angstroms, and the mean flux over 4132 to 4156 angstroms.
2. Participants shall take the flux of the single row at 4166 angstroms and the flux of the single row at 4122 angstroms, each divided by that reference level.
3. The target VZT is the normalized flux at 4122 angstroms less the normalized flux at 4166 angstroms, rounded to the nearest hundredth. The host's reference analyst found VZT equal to -0.03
